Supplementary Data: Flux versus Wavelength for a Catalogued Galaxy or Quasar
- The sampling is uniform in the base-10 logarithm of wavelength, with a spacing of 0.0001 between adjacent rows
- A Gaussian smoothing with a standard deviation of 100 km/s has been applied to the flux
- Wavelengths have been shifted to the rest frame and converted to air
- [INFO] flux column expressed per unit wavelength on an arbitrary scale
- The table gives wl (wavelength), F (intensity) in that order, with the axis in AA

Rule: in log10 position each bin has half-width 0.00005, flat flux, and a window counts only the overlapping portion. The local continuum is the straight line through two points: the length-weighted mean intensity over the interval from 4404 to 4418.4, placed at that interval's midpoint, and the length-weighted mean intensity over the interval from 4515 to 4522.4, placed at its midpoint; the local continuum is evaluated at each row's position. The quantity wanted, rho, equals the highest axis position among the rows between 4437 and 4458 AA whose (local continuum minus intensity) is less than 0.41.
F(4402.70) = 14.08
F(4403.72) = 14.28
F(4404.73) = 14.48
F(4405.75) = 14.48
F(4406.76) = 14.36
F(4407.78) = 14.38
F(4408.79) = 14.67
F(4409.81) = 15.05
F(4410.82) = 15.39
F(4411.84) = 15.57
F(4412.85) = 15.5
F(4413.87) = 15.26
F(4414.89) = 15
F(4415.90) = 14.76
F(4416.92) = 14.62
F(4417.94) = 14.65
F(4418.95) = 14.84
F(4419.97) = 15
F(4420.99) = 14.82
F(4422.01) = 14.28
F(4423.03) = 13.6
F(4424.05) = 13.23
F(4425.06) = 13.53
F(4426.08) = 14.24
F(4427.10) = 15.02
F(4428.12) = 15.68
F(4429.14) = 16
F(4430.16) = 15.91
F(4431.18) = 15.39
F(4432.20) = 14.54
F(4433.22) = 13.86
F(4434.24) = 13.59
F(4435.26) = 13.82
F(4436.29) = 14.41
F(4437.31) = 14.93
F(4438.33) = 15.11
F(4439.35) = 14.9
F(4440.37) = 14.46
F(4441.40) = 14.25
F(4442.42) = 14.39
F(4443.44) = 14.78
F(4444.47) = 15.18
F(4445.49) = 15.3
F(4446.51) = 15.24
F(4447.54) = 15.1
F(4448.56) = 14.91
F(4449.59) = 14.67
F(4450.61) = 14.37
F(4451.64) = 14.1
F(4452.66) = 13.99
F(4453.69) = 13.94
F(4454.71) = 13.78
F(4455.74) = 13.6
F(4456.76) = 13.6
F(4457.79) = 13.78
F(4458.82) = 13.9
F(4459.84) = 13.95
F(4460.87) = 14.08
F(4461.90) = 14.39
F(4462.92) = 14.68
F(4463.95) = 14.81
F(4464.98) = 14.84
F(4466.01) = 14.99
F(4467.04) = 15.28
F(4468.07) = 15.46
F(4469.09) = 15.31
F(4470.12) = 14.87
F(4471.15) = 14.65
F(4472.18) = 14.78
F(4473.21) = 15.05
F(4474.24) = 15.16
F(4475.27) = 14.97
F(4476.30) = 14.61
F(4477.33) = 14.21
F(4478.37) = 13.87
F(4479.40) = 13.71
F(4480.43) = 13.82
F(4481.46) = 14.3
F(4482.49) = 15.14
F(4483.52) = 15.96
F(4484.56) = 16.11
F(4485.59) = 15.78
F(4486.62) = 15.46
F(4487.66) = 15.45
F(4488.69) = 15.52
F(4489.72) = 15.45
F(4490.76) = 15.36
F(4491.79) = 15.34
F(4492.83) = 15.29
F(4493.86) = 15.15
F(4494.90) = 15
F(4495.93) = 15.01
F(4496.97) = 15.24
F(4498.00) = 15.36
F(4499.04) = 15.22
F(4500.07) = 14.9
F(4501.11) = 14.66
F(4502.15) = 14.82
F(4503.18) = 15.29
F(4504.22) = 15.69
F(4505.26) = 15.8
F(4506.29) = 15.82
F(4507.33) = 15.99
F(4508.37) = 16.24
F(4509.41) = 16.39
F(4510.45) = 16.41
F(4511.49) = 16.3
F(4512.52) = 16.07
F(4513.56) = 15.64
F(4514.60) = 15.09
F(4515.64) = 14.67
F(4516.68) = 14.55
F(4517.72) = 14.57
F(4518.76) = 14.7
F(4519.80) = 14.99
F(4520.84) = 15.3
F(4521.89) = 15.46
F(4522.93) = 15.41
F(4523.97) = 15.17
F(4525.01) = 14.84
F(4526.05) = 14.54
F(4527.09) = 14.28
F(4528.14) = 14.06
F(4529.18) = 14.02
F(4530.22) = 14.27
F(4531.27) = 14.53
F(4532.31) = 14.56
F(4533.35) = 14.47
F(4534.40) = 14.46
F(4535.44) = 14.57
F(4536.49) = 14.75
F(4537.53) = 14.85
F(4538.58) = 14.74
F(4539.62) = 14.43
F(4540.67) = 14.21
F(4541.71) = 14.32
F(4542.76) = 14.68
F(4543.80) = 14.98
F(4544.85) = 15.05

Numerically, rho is 4449.59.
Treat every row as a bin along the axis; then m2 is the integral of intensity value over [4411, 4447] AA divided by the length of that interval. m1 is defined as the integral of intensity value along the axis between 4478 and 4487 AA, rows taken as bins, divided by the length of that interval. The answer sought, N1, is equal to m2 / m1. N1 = 0.99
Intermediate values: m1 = 14.93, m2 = 14.7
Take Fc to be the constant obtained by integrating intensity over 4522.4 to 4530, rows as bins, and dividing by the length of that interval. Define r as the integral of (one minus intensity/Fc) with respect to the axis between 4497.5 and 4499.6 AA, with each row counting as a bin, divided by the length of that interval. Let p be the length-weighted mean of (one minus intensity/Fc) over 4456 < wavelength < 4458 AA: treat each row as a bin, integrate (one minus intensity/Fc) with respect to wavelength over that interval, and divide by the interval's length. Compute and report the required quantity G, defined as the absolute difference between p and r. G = 0.11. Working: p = 0.07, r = -0.05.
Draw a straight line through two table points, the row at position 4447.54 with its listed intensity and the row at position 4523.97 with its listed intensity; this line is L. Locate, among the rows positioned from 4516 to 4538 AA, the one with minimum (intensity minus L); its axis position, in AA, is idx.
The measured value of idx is 4529.18 AA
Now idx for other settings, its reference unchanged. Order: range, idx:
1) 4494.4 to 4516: 4515.64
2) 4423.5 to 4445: 4424.05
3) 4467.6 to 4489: 4479.40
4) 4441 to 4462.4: 4456.76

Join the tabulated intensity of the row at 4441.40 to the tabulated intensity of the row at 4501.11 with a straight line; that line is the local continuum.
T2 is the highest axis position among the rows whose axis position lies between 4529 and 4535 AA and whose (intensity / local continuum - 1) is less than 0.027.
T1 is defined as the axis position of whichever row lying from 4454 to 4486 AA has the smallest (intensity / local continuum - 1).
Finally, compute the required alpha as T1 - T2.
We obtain -55.0 AA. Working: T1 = 4479.40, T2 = 4534.40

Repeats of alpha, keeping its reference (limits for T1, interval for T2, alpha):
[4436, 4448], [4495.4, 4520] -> -78.4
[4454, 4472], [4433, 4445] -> 14.3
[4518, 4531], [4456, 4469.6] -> 66.3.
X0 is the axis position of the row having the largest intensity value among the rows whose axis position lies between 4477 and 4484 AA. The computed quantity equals 4483.52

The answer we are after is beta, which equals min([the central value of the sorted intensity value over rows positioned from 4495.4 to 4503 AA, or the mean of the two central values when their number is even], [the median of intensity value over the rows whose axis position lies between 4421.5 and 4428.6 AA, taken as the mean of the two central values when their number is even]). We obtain 14.2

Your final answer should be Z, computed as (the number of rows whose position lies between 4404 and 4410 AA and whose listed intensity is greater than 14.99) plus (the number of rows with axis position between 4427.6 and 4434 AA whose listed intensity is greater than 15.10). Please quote 5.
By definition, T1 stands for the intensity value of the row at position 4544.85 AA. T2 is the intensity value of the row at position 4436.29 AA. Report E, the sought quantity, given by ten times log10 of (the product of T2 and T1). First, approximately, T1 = 15.05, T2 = 14.41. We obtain 23.4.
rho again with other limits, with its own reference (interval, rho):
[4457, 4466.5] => 4466.01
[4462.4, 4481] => 4476.30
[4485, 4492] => 4491.79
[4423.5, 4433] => 4432.20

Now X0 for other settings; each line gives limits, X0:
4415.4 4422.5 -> 4419.97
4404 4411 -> 4410.82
